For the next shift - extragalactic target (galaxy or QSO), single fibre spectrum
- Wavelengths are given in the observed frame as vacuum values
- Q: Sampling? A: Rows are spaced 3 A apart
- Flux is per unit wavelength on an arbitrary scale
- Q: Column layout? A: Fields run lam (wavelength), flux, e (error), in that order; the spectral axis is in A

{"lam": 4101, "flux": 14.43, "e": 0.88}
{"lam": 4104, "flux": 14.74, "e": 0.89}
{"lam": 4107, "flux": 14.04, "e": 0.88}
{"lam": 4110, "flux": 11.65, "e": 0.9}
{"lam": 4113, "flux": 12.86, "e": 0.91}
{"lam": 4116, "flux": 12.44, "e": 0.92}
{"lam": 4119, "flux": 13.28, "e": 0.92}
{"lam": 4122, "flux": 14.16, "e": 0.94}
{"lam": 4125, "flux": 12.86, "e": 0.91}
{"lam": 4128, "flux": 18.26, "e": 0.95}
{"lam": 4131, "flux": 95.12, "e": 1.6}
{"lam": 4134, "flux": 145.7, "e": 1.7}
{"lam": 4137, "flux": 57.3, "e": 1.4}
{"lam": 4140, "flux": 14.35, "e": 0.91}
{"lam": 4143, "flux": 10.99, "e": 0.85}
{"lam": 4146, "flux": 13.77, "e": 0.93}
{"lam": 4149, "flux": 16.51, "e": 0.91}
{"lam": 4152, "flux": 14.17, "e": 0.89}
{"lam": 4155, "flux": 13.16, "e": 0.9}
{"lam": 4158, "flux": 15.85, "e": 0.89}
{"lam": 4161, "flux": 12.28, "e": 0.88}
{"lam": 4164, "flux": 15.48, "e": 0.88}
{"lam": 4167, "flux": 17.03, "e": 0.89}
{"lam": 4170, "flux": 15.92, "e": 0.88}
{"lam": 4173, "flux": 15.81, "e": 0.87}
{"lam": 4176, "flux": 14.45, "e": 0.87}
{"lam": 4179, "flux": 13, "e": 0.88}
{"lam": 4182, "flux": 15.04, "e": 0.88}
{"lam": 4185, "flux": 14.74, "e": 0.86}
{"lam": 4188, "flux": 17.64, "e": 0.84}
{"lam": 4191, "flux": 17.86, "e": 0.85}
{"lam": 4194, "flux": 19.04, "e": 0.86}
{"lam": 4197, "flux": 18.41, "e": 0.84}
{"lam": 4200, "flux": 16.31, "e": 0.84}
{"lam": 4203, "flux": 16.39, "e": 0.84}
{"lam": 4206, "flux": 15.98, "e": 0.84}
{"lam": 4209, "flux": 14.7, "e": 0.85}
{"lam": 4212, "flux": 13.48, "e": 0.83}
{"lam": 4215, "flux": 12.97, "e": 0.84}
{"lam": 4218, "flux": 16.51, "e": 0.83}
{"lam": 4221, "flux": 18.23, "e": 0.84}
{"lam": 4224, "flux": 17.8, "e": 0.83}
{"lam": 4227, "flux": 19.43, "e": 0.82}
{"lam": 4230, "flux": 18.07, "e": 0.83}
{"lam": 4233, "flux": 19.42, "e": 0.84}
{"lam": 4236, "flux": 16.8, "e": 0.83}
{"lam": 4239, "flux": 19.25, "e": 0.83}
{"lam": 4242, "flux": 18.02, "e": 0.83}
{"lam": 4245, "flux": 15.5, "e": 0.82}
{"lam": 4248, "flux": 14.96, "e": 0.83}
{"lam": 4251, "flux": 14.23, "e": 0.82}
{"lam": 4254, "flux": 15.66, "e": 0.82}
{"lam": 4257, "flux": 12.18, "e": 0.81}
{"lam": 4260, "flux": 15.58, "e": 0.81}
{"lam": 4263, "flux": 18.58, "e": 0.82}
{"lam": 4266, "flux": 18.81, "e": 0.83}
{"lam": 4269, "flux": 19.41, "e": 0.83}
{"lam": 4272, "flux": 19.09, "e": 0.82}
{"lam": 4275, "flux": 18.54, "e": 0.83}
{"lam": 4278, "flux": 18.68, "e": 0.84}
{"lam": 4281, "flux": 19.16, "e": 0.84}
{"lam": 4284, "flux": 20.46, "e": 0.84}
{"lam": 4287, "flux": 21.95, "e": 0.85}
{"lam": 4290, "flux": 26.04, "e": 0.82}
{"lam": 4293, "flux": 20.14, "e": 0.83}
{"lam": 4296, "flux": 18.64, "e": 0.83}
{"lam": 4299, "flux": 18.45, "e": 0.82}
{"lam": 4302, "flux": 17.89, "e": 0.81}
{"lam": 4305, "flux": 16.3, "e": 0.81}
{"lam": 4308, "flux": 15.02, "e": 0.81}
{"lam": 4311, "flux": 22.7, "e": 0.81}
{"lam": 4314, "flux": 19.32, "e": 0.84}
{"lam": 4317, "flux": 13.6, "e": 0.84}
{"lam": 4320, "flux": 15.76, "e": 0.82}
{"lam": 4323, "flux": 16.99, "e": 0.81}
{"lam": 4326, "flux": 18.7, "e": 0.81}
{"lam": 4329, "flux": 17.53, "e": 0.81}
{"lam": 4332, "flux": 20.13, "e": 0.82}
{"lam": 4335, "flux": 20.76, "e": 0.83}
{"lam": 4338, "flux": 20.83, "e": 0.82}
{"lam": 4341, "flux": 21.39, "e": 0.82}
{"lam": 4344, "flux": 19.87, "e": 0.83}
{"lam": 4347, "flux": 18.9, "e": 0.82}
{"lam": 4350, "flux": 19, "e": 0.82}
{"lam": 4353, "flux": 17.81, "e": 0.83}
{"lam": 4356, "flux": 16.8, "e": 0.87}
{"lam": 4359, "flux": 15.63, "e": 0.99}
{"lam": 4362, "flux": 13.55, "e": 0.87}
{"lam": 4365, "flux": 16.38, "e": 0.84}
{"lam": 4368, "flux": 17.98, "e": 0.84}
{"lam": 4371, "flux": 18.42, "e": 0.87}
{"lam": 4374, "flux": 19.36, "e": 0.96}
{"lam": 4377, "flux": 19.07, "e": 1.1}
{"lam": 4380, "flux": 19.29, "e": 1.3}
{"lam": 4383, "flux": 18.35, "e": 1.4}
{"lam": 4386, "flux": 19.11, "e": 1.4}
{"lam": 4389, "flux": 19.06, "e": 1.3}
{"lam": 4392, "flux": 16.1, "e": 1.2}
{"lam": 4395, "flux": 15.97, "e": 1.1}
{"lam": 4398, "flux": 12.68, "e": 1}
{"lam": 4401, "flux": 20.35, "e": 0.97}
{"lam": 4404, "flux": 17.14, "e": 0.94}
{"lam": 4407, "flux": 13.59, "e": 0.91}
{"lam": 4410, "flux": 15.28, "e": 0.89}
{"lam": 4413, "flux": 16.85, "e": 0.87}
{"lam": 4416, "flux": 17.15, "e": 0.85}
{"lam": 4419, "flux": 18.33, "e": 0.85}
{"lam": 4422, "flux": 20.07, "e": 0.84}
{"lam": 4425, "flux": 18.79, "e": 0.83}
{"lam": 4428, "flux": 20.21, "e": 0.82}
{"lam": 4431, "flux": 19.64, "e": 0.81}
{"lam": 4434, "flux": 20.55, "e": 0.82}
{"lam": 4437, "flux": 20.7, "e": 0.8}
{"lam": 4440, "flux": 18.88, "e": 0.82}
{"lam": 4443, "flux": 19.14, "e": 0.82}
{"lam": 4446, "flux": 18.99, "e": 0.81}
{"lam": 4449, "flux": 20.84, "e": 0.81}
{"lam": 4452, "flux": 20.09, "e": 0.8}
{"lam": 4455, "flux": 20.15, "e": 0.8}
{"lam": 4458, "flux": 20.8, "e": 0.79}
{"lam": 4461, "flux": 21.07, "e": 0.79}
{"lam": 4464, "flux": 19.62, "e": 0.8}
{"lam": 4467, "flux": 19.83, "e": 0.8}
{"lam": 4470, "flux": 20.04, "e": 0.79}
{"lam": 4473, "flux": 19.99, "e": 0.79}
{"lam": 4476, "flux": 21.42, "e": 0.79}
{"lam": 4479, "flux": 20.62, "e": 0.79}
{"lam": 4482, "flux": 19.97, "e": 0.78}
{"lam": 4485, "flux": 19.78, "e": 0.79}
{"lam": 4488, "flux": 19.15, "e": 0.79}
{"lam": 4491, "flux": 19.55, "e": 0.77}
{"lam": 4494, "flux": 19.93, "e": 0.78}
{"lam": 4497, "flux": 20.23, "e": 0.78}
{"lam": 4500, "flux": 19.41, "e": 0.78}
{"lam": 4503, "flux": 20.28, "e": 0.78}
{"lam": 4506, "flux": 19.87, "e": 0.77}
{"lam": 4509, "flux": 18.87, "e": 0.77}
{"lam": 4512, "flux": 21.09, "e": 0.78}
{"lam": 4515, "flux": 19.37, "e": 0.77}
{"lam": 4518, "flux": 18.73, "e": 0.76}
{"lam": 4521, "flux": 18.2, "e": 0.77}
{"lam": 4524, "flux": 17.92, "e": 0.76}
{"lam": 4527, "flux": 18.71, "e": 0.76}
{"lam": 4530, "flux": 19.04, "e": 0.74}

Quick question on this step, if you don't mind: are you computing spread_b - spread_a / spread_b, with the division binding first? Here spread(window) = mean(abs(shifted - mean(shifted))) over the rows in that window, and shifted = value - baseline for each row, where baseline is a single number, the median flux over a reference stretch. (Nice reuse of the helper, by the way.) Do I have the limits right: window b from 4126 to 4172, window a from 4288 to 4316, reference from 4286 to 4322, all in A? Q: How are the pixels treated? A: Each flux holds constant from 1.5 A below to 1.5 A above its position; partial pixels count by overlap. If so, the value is 27.0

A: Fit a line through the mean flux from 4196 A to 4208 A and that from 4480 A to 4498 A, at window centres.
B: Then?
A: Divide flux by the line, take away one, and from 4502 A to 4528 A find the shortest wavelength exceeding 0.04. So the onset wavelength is 4512 A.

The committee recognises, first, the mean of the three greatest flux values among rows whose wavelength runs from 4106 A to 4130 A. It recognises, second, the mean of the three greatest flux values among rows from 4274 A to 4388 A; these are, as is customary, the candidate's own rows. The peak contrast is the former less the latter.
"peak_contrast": -8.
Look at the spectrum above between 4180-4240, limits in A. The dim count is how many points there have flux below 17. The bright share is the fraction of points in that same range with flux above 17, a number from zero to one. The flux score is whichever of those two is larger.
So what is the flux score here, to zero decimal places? 10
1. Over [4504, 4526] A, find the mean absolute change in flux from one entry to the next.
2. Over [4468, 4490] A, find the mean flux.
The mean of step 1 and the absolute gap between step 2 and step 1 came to 10.1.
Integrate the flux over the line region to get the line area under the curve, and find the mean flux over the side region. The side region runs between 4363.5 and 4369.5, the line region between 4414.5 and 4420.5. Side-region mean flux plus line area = 124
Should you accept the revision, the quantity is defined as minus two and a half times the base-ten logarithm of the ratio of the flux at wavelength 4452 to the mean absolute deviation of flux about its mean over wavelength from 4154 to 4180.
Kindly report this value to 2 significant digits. -2.9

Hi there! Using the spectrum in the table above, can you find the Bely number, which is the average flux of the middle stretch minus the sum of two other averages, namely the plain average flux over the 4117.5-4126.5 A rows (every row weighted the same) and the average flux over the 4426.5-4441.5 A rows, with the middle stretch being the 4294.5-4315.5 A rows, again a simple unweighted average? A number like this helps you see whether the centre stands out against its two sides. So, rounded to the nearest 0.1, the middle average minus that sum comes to -15.1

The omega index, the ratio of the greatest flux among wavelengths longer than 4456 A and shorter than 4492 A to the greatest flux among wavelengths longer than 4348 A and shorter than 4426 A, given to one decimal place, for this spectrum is 1.1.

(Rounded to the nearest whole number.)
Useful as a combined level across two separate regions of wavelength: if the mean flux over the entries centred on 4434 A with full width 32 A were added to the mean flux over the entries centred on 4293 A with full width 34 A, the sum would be 39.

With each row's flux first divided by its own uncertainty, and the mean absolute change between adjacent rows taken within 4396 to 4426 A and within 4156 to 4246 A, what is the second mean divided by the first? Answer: 0.6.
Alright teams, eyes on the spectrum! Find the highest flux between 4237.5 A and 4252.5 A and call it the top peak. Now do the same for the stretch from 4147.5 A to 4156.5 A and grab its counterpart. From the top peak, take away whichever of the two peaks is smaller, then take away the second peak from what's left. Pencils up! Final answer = -14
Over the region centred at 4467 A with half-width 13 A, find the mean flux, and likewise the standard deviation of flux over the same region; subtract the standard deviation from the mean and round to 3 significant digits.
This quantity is 19.8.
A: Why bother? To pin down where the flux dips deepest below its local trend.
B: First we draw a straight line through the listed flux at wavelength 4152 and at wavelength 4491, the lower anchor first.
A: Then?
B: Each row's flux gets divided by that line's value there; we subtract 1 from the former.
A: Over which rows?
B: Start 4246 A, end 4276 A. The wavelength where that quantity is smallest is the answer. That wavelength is 4257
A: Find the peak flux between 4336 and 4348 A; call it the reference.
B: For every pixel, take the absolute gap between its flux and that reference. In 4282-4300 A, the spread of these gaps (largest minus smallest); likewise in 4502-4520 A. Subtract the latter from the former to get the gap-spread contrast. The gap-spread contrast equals 1.7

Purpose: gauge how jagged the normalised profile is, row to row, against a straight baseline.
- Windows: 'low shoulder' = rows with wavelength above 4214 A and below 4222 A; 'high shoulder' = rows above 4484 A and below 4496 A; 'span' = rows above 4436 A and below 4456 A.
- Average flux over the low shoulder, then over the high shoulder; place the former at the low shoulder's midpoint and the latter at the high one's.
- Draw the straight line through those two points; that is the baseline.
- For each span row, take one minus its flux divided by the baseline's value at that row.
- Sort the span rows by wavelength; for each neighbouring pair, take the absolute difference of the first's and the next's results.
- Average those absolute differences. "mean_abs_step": 0.04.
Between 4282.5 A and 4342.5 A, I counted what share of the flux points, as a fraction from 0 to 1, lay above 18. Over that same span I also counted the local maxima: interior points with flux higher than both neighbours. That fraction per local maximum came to 0.22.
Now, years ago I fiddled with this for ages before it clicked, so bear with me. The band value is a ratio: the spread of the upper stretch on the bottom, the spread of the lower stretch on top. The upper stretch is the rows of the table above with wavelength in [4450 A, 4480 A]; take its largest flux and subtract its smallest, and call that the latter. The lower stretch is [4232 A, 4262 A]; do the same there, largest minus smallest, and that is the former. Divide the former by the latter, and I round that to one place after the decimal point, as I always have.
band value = 4.0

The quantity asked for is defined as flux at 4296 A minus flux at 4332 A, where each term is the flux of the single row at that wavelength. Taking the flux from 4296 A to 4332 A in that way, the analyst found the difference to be -1.5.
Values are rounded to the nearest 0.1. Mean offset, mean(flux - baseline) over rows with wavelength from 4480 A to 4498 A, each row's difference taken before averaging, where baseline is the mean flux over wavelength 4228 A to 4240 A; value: 1.4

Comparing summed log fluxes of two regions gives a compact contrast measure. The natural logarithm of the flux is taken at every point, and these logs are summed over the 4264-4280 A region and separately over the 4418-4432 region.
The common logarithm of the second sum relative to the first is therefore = 0.004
